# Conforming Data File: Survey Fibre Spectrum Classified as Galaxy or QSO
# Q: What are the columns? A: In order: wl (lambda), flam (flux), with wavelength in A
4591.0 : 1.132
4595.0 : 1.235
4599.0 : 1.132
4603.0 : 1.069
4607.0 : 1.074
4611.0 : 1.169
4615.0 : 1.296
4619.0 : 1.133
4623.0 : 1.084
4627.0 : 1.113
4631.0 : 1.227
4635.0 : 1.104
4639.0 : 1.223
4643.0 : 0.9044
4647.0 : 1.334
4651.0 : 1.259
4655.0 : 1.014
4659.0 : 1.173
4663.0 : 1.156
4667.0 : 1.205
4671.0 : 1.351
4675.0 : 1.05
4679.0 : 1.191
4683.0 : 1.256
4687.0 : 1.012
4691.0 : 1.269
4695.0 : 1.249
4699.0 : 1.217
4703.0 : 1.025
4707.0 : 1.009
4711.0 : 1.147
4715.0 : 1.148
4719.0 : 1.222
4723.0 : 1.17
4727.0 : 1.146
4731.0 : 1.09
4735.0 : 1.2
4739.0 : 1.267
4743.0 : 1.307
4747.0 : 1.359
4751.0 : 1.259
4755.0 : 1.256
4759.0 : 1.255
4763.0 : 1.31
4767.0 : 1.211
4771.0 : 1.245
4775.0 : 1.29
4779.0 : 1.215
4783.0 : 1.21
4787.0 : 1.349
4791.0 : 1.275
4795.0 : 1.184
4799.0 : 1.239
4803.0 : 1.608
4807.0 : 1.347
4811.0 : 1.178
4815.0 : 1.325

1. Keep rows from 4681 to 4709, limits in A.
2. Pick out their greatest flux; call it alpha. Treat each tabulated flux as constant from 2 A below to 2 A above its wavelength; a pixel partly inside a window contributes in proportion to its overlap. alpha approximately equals 1.269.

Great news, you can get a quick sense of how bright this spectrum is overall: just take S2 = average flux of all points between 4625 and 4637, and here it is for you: 1.15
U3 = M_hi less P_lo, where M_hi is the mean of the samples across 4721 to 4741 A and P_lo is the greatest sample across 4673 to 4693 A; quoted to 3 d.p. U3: -0.094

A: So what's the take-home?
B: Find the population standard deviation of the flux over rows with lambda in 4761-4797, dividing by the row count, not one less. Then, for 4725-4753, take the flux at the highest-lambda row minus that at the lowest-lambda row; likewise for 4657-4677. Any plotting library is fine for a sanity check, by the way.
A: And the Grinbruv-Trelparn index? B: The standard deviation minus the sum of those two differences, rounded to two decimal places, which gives 0.06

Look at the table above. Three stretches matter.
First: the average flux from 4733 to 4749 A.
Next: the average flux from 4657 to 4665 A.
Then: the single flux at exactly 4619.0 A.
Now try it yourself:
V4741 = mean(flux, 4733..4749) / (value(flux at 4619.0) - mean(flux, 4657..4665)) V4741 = -41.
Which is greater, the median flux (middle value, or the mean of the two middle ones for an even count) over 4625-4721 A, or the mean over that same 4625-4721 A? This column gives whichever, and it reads 1.18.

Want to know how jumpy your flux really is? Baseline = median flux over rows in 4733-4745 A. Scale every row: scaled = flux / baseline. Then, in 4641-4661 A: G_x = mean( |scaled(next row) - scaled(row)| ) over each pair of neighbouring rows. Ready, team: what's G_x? 0.18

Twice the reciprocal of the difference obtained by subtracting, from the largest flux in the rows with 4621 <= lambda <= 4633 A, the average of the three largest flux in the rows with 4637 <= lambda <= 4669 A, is -44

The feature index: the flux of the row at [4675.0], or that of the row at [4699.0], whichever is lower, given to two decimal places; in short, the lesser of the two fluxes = 1.05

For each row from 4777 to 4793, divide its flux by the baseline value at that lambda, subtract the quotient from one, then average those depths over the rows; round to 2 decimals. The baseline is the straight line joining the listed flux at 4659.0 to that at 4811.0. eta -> -0.07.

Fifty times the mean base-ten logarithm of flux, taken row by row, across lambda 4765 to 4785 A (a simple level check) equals 4.6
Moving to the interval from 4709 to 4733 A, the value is 3.1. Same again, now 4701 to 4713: 1.2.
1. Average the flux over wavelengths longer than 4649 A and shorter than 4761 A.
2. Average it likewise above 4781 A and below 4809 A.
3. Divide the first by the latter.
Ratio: 0.90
